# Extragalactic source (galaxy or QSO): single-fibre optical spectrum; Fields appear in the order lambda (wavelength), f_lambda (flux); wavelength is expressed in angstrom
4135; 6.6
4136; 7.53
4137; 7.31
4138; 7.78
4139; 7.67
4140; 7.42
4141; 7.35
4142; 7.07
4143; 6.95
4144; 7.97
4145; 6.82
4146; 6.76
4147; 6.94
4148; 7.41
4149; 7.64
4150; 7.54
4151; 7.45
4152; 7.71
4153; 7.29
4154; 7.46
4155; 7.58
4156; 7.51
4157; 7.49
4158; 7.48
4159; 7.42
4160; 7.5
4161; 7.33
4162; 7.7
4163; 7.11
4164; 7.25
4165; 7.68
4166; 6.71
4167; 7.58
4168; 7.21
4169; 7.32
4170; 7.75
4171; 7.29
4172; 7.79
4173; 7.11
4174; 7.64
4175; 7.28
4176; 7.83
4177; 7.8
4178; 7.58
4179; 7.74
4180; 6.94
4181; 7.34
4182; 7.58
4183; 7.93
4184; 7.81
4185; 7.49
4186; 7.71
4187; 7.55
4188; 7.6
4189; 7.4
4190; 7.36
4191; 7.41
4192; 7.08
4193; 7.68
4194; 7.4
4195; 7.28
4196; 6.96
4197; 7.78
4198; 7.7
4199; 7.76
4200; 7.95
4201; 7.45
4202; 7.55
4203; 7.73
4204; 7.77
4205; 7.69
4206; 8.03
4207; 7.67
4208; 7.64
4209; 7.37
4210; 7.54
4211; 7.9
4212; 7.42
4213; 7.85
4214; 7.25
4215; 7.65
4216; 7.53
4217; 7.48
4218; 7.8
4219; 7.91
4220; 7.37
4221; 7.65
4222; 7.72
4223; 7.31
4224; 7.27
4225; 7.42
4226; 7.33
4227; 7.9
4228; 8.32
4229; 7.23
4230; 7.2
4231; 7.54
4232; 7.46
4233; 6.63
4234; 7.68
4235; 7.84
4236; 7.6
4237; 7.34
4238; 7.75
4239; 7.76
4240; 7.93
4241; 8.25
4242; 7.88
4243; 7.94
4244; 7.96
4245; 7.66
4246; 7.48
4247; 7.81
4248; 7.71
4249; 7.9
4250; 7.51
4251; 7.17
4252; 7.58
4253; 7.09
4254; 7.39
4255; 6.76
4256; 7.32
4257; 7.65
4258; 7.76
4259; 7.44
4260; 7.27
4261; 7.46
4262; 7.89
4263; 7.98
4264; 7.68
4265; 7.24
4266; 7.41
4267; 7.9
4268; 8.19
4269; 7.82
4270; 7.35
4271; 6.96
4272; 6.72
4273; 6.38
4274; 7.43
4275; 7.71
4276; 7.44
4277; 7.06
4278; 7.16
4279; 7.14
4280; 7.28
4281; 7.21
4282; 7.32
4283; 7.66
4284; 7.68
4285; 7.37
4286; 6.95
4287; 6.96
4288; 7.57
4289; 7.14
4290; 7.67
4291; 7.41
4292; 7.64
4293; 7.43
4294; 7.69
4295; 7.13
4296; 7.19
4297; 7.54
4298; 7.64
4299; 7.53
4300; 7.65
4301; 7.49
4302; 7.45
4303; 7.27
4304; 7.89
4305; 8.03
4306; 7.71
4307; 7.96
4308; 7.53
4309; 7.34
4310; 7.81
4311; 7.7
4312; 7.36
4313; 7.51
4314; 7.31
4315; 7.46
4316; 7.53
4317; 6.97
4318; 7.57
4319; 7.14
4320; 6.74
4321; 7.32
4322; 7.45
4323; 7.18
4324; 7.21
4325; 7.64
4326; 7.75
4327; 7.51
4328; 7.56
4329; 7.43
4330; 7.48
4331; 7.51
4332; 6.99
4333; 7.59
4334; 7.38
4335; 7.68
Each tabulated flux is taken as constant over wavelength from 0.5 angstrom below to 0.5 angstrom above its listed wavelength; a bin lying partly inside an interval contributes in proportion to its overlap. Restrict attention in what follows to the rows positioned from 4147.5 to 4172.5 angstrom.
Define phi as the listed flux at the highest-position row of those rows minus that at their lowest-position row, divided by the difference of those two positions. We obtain 0.016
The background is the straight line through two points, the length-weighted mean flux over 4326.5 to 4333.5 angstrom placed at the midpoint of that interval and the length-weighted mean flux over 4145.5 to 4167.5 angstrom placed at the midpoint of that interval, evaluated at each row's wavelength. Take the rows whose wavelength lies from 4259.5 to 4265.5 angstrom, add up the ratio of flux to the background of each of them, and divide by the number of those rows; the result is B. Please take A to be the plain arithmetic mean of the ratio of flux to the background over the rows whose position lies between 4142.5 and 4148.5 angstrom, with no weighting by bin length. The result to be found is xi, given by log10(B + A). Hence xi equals 0.299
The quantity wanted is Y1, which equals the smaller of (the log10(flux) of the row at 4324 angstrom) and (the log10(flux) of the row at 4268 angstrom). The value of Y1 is 0.858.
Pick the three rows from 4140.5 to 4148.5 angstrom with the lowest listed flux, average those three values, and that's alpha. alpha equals 6.84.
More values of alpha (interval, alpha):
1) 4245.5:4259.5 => 7.01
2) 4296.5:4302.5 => 7.49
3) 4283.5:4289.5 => 7.02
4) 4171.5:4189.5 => 7.11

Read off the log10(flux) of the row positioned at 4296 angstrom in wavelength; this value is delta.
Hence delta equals 0.857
